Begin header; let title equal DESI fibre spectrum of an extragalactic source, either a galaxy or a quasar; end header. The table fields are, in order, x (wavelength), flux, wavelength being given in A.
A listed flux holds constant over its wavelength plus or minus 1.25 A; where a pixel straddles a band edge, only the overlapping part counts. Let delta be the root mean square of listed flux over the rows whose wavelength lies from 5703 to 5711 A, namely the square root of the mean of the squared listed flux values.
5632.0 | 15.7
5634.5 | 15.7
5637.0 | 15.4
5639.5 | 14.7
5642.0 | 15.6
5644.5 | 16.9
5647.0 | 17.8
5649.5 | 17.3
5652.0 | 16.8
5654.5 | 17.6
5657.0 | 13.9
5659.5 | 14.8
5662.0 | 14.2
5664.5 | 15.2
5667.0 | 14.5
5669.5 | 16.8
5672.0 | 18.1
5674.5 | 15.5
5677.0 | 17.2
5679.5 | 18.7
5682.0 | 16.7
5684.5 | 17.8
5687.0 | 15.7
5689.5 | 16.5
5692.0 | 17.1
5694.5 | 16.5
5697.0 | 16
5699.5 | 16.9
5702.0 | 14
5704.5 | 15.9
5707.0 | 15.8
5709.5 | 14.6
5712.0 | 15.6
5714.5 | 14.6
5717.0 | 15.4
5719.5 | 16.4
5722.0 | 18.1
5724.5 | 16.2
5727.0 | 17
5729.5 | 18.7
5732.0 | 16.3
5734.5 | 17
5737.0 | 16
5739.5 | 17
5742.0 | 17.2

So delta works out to 15.4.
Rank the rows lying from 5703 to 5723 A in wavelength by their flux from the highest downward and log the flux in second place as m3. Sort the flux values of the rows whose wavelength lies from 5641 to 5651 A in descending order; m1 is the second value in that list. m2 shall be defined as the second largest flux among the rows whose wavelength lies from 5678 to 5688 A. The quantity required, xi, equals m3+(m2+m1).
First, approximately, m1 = 17.3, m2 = 17.8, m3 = 16.4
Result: 51.5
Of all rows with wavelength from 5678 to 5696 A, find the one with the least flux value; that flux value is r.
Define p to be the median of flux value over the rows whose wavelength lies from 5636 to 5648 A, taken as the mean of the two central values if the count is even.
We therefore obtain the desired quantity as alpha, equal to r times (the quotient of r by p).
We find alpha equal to 15.8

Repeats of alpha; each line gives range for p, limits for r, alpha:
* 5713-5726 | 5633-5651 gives 13.3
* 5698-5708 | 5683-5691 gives 15.6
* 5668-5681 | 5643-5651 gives 16.6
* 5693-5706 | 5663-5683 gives 13.1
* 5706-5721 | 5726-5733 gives 17.1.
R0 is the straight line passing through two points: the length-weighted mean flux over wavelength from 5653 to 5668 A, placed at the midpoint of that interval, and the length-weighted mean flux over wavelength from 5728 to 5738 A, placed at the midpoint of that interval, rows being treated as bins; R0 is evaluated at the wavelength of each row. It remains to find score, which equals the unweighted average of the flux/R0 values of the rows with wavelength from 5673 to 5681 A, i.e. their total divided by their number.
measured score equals 1.10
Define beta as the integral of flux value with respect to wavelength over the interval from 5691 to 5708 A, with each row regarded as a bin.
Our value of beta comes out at 272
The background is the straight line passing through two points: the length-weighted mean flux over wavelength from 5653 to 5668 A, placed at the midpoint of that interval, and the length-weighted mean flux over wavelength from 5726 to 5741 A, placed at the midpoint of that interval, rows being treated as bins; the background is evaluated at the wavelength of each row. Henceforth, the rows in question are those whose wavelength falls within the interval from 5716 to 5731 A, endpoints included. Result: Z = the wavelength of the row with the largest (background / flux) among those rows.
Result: 5717.0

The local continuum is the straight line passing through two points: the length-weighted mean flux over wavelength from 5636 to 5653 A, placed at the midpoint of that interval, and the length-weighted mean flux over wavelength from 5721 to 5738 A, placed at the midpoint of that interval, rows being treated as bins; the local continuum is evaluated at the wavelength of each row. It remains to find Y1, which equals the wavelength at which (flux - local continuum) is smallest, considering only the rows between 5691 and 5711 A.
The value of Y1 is 5702.0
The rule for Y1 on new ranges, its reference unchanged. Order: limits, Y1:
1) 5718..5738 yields 5737.0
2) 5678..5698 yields 5687.0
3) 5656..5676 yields 5657.0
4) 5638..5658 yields 5657.0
